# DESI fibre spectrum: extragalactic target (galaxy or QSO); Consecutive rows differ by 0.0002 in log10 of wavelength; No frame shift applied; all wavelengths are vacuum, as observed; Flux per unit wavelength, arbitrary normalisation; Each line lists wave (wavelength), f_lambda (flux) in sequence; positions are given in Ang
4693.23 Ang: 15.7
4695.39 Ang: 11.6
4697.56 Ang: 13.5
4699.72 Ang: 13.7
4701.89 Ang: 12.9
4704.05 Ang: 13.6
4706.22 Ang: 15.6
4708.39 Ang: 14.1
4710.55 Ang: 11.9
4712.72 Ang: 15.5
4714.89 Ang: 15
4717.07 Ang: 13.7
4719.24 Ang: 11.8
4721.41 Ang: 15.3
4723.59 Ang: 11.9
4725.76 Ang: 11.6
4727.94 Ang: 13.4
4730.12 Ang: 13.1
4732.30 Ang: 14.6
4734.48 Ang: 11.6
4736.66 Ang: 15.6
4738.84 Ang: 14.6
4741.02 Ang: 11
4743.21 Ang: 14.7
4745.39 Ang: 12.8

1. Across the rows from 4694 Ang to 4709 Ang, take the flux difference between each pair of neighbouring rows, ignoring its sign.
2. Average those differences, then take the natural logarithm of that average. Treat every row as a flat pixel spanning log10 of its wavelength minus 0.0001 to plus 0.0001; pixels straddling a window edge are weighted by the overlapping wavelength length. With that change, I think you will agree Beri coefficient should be 0.2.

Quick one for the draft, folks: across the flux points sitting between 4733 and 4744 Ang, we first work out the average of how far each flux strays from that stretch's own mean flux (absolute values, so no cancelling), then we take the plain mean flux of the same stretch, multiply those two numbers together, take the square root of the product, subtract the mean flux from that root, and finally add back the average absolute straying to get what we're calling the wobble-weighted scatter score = -6.9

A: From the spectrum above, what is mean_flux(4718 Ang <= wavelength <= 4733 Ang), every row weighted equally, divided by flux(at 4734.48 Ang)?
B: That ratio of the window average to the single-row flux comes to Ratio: 1.13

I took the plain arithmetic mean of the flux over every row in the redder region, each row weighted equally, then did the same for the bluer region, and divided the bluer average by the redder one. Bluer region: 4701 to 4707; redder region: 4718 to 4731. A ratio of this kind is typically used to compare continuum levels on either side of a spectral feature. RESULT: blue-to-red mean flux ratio 1.09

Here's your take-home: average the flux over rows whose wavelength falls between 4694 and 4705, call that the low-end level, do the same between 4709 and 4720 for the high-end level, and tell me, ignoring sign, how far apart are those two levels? 0.5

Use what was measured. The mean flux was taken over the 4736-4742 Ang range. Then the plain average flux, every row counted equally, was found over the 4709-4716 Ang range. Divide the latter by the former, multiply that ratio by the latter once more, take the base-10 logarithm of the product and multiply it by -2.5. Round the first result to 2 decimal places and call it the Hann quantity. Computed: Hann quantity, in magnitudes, -2.91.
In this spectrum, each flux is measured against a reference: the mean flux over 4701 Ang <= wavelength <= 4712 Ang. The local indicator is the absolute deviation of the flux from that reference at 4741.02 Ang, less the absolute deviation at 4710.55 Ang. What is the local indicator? 0.90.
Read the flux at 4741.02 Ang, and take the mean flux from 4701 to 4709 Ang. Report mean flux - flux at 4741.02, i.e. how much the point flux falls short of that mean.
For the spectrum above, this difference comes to 3.1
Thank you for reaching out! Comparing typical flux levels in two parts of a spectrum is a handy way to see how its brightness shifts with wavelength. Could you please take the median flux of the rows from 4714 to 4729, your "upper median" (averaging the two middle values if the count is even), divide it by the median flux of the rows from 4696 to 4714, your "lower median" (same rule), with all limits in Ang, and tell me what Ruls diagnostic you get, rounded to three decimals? 0.982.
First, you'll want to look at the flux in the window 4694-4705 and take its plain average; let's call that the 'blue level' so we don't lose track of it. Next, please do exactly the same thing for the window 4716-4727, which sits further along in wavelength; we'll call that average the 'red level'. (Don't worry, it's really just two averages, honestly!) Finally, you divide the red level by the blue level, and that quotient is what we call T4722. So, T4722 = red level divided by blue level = 0.98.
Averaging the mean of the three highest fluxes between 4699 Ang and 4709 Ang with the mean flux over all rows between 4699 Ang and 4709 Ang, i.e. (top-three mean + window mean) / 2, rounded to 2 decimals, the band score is 14.22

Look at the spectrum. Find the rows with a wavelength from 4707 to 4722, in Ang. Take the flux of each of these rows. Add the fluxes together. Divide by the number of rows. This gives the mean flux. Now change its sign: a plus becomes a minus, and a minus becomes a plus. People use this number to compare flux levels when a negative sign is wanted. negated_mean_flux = -13.9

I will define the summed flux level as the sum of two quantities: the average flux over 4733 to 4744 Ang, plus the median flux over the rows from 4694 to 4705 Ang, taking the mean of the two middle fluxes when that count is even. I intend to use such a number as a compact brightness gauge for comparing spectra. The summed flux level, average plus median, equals 27.0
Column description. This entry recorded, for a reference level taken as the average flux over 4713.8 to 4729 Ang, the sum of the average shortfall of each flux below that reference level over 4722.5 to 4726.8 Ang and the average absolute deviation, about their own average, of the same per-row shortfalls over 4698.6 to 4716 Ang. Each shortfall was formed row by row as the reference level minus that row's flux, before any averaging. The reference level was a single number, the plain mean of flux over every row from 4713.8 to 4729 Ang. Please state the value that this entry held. 2.5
